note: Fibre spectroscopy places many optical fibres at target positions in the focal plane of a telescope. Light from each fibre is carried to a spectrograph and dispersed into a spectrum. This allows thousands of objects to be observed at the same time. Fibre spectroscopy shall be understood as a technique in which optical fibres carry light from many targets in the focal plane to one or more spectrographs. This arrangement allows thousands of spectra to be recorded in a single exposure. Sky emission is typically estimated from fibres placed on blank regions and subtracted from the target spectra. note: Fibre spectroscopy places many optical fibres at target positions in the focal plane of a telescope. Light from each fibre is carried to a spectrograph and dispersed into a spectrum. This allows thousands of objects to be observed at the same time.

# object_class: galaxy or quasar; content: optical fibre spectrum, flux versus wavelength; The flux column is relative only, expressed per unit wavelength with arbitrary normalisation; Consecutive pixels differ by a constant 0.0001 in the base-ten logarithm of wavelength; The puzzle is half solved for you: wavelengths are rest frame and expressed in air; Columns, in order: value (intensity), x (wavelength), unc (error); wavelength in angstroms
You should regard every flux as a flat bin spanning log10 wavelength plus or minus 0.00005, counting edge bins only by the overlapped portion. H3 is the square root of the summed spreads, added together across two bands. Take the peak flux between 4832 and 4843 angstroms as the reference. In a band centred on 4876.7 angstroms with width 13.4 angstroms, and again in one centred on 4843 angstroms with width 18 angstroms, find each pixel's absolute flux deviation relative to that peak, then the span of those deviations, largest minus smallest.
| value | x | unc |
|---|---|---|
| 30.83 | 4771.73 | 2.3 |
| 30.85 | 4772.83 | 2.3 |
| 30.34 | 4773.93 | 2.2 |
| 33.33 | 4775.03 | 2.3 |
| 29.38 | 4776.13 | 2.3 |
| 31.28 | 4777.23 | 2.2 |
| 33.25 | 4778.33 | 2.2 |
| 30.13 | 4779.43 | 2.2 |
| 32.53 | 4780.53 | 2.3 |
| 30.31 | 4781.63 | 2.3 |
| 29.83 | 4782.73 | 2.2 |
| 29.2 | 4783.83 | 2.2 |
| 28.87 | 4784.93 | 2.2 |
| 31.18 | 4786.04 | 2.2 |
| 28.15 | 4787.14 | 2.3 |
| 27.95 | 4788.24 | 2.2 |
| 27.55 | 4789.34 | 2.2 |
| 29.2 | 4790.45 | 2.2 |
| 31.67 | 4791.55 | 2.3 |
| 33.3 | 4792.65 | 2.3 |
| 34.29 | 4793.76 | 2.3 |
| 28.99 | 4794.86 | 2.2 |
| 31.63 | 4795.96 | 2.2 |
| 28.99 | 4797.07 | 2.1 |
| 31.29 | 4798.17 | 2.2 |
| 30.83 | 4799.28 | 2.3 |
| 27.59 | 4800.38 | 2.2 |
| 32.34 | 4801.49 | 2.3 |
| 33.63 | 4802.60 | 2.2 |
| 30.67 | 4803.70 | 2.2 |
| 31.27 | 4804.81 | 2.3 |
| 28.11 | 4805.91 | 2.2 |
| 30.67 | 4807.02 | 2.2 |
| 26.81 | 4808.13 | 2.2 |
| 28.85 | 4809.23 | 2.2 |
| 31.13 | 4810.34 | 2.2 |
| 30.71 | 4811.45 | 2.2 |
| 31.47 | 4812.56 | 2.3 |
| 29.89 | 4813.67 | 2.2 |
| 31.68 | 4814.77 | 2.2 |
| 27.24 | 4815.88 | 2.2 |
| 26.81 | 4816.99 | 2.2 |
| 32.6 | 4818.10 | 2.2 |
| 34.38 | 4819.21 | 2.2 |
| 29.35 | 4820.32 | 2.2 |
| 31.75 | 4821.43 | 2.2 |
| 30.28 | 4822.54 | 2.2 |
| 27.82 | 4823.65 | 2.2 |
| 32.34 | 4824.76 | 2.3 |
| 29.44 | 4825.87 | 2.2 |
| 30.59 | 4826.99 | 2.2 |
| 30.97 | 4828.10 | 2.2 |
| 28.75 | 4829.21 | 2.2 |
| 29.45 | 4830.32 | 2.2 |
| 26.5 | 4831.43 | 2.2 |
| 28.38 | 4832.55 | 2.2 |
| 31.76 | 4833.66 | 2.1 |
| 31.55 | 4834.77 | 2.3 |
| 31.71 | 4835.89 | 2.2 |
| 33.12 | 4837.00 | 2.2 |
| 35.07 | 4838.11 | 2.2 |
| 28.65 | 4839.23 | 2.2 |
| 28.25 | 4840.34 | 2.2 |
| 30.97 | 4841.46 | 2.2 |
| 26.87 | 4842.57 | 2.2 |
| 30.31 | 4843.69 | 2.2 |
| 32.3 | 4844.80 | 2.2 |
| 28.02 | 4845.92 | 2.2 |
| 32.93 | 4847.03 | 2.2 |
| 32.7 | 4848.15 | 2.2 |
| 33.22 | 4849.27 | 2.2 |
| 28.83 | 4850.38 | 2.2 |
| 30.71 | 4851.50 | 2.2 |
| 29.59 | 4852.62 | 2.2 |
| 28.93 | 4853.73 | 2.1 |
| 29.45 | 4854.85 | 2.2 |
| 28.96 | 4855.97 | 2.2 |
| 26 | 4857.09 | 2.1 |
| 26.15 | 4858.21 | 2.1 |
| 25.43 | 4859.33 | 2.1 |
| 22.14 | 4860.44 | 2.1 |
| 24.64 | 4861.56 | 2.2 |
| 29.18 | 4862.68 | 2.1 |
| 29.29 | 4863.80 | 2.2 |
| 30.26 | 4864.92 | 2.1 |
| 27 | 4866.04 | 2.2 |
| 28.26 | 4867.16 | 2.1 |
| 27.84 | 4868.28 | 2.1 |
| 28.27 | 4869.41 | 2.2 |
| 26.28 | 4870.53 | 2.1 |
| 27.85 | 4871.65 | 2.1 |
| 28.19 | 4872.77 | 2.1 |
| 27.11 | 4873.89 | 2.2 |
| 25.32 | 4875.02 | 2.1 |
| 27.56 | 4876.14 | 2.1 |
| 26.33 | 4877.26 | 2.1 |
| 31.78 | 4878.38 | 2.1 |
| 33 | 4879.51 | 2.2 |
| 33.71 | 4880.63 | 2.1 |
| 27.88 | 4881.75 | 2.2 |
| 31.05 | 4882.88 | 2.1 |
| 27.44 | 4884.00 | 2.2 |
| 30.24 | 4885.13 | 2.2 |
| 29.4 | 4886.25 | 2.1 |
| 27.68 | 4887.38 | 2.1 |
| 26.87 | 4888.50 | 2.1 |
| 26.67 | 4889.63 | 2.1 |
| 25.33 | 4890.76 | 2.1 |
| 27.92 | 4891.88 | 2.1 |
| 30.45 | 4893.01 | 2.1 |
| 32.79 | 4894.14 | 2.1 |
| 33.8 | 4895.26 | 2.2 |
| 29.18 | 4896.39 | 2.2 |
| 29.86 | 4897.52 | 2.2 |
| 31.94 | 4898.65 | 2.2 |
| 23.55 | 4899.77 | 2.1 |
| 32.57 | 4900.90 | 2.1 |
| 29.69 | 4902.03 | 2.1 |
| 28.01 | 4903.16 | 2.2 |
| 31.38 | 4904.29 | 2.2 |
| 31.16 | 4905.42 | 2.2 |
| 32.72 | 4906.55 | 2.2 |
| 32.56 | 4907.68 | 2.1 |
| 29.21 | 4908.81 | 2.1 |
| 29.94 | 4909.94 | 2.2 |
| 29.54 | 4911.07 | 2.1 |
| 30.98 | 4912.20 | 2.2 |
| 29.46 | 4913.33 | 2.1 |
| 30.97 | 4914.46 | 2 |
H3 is 4.07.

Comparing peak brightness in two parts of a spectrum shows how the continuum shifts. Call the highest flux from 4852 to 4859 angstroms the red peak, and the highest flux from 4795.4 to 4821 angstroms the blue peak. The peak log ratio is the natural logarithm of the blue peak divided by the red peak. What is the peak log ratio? 0.15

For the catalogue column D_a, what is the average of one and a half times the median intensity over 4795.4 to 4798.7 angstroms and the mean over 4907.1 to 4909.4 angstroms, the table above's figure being 38.9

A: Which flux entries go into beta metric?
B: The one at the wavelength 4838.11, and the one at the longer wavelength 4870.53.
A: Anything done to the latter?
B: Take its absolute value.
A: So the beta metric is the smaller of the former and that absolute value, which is 26.3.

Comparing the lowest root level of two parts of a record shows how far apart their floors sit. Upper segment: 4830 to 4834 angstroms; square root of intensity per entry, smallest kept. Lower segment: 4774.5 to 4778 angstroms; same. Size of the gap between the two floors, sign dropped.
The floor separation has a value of 0.27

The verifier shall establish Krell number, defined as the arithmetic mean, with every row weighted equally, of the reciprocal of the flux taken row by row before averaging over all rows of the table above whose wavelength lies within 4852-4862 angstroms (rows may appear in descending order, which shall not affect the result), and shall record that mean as 0.0376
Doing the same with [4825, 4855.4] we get 0.0331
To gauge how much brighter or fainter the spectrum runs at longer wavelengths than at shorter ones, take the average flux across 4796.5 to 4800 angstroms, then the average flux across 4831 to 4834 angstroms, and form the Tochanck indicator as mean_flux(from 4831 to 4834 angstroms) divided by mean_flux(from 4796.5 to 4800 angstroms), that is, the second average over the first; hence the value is 0.95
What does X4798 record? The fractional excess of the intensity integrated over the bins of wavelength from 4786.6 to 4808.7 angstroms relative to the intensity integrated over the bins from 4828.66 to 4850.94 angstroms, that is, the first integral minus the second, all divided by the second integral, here -0.02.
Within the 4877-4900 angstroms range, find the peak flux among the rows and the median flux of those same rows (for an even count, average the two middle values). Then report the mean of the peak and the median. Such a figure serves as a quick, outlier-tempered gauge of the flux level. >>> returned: 31.6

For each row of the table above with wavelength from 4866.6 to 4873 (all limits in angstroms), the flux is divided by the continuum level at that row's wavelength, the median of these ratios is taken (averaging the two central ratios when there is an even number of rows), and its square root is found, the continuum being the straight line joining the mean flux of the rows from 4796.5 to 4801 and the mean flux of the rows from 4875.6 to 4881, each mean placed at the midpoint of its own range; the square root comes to 0.96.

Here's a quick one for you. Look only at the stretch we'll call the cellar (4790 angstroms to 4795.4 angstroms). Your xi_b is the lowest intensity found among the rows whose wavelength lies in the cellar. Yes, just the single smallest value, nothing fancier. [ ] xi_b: 28.99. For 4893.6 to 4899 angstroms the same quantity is 29.18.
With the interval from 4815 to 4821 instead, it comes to 26.81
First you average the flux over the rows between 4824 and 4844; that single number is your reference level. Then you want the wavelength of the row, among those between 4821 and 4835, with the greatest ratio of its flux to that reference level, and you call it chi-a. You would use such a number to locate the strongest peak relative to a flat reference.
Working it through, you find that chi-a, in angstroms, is 4824.76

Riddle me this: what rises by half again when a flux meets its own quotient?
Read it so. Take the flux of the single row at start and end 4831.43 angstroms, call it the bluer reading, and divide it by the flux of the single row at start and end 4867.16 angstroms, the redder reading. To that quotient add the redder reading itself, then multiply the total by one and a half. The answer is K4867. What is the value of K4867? 44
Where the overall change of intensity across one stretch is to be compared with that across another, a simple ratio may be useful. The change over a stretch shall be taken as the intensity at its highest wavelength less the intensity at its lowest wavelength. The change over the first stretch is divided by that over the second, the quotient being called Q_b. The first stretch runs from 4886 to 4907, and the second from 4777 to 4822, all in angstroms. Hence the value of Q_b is 7.1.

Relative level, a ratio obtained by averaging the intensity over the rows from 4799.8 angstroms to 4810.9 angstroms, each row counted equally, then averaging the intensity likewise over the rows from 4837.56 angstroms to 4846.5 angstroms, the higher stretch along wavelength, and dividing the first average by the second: 1.00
